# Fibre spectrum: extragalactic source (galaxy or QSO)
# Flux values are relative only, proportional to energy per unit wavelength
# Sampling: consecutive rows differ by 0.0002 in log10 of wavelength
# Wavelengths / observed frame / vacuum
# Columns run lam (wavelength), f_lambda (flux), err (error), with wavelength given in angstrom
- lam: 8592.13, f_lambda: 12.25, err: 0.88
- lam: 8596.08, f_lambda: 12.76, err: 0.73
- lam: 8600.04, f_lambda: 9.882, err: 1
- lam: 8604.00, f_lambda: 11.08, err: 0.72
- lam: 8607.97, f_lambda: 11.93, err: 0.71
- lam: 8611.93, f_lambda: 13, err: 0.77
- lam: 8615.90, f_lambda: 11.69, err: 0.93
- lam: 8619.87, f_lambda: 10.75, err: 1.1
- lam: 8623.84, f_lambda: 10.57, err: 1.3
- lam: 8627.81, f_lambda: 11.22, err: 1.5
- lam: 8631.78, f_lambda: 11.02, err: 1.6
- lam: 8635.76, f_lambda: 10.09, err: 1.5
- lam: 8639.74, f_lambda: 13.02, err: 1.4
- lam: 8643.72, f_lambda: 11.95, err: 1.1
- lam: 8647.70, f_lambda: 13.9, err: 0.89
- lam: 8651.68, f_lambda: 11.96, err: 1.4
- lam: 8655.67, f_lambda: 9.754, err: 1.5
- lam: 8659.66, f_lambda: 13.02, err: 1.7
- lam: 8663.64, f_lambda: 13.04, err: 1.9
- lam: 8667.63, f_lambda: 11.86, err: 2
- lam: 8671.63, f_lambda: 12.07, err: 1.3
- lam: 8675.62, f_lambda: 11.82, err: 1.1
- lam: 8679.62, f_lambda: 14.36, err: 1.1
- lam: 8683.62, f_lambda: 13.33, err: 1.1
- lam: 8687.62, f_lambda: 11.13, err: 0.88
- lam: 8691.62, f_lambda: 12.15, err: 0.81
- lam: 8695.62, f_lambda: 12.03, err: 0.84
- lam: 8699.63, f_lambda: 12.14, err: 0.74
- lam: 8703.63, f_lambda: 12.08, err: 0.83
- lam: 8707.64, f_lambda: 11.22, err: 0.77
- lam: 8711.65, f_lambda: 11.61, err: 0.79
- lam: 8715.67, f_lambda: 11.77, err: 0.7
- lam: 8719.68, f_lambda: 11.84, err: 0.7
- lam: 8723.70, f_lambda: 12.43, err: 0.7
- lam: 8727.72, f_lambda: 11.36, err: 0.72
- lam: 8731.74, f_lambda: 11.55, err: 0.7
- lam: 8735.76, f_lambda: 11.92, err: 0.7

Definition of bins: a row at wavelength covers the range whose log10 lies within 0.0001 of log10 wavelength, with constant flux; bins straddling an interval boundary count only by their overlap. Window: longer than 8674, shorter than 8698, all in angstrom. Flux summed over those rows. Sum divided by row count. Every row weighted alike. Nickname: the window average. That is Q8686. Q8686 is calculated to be 12.5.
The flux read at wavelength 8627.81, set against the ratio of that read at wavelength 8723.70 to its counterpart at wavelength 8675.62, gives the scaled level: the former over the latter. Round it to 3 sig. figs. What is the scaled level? 10.7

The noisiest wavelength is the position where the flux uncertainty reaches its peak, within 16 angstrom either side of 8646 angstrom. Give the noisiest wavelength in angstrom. 8659.66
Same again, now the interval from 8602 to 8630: 8627.81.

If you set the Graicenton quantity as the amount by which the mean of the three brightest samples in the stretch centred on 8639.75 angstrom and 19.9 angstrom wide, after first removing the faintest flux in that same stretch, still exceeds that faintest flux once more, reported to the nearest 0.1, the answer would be -7.2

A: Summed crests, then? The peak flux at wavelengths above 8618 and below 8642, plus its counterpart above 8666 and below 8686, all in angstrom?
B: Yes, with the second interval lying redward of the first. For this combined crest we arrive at 27.4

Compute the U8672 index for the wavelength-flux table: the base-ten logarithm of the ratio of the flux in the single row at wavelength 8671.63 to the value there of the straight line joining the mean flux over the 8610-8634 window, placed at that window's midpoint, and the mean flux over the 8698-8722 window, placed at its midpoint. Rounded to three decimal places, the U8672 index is 0.017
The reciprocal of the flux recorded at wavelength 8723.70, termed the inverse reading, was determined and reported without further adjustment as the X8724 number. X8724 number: 0.080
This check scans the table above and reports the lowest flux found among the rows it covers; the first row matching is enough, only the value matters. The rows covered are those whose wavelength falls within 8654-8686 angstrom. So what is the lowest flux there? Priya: 9.754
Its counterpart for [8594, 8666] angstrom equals 9.754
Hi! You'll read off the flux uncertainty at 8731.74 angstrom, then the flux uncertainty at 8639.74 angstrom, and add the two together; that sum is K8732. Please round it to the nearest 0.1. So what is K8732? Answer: 2.1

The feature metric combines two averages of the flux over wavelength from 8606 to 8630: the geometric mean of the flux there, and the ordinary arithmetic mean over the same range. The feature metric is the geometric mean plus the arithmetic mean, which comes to 23.0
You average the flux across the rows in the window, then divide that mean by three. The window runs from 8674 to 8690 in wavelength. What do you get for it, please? 4.22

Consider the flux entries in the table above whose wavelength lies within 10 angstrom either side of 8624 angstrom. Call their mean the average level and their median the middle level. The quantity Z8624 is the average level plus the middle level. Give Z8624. 22.1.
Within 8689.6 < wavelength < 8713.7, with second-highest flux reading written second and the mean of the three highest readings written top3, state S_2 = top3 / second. 1.00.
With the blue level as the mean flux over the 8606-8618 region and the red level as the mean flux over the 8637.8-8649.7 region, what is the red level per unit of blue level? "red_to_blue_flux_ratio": 1.06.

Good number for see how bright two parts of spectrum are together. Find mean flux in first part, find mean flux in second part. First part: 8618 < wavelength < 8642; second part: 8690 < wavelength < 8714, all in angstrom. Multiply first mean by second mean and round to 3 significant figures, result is 132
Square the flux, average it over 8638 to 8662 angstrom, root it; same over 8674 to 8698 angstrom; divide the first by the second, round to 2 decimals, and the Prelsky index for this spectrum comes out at 0.99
